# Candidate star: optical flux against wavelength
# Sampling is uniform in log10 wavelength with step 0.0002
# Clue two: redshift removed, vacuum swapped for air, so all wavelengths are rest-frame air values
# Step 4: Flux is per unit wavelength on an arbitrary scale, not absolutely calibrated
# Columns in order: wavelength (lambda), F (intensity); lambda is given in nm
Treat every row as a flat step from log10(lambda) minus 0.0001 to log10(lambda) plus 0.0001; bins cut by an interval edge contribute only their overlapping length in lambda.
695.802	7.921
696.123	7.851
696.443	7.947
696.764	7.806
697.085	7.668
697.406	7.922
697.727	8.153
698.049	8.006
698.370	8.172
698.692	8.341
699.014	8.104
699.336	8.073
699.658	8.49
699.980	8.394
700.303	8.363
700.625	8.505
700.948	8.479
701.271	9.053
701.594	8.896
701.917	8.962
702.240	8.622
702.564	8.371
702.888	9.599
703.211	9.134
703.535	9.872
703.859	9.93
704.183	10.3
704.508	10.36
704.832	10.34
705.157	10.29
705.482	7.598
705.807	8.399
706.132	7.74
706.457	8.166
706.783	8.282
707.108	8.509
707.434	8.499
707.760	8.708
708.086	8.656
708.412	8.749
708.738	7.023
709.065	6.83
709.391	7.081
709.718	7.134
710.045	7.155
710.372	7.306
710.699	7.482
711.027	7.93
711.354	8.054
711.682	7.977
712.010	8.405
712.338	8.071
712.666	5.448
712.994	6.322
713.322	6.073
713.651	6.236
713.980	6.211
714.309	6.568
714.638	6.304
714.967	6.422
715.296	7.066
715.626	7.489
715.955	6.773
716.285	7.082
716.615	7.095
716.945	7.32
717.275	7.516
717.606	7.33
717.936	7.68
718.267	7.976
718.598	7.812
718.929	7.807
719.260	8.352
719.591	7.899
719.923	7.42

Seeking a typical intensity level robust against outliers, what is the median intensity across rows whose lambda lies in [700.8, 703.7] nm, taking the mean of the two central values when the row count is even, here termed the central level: 9.0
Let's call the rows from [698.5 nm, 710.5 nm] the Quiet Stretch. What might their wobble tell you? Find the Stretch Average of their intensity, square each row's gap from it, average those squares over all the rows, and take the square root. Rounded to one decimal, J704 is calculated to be 1.0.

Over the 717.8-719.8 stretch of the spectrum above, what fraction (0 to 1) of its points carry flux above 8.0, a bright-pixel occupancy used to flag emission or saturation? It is 0.2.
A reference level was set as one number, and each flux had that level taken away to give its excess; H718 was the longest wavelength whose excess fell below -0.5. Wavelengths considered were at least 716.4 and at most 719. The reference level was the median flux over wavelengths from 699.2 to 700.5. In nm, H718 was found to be 718.929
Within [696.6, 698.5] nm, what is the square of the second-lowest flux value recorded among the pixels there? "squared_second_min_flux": 61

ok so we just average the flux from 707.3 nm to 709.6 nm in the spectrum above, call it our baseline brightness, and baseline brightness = 7.9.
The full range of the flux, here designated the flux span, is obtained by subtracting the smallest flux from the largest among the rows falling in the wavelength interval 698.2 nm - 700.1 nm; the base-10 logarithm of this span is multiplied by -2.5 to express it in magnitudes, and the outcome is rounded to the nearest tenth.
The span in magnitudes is 0.9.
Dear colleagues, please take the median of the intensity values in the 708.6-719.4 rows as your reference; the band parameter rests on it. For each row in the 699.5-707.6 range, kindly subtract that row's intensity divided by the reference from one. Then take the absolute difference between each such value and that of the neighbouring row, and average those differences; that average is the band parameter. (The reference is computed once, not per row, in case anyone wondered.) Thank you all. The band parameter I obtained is 0.056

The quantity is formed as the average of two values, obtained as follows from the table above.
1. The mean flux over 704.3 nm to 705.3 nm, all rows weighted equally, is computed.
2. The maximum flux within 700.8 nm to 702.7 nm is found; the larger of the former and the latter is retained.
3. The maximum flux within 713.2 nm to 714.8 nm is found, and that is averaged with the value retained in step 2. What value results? 8.45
